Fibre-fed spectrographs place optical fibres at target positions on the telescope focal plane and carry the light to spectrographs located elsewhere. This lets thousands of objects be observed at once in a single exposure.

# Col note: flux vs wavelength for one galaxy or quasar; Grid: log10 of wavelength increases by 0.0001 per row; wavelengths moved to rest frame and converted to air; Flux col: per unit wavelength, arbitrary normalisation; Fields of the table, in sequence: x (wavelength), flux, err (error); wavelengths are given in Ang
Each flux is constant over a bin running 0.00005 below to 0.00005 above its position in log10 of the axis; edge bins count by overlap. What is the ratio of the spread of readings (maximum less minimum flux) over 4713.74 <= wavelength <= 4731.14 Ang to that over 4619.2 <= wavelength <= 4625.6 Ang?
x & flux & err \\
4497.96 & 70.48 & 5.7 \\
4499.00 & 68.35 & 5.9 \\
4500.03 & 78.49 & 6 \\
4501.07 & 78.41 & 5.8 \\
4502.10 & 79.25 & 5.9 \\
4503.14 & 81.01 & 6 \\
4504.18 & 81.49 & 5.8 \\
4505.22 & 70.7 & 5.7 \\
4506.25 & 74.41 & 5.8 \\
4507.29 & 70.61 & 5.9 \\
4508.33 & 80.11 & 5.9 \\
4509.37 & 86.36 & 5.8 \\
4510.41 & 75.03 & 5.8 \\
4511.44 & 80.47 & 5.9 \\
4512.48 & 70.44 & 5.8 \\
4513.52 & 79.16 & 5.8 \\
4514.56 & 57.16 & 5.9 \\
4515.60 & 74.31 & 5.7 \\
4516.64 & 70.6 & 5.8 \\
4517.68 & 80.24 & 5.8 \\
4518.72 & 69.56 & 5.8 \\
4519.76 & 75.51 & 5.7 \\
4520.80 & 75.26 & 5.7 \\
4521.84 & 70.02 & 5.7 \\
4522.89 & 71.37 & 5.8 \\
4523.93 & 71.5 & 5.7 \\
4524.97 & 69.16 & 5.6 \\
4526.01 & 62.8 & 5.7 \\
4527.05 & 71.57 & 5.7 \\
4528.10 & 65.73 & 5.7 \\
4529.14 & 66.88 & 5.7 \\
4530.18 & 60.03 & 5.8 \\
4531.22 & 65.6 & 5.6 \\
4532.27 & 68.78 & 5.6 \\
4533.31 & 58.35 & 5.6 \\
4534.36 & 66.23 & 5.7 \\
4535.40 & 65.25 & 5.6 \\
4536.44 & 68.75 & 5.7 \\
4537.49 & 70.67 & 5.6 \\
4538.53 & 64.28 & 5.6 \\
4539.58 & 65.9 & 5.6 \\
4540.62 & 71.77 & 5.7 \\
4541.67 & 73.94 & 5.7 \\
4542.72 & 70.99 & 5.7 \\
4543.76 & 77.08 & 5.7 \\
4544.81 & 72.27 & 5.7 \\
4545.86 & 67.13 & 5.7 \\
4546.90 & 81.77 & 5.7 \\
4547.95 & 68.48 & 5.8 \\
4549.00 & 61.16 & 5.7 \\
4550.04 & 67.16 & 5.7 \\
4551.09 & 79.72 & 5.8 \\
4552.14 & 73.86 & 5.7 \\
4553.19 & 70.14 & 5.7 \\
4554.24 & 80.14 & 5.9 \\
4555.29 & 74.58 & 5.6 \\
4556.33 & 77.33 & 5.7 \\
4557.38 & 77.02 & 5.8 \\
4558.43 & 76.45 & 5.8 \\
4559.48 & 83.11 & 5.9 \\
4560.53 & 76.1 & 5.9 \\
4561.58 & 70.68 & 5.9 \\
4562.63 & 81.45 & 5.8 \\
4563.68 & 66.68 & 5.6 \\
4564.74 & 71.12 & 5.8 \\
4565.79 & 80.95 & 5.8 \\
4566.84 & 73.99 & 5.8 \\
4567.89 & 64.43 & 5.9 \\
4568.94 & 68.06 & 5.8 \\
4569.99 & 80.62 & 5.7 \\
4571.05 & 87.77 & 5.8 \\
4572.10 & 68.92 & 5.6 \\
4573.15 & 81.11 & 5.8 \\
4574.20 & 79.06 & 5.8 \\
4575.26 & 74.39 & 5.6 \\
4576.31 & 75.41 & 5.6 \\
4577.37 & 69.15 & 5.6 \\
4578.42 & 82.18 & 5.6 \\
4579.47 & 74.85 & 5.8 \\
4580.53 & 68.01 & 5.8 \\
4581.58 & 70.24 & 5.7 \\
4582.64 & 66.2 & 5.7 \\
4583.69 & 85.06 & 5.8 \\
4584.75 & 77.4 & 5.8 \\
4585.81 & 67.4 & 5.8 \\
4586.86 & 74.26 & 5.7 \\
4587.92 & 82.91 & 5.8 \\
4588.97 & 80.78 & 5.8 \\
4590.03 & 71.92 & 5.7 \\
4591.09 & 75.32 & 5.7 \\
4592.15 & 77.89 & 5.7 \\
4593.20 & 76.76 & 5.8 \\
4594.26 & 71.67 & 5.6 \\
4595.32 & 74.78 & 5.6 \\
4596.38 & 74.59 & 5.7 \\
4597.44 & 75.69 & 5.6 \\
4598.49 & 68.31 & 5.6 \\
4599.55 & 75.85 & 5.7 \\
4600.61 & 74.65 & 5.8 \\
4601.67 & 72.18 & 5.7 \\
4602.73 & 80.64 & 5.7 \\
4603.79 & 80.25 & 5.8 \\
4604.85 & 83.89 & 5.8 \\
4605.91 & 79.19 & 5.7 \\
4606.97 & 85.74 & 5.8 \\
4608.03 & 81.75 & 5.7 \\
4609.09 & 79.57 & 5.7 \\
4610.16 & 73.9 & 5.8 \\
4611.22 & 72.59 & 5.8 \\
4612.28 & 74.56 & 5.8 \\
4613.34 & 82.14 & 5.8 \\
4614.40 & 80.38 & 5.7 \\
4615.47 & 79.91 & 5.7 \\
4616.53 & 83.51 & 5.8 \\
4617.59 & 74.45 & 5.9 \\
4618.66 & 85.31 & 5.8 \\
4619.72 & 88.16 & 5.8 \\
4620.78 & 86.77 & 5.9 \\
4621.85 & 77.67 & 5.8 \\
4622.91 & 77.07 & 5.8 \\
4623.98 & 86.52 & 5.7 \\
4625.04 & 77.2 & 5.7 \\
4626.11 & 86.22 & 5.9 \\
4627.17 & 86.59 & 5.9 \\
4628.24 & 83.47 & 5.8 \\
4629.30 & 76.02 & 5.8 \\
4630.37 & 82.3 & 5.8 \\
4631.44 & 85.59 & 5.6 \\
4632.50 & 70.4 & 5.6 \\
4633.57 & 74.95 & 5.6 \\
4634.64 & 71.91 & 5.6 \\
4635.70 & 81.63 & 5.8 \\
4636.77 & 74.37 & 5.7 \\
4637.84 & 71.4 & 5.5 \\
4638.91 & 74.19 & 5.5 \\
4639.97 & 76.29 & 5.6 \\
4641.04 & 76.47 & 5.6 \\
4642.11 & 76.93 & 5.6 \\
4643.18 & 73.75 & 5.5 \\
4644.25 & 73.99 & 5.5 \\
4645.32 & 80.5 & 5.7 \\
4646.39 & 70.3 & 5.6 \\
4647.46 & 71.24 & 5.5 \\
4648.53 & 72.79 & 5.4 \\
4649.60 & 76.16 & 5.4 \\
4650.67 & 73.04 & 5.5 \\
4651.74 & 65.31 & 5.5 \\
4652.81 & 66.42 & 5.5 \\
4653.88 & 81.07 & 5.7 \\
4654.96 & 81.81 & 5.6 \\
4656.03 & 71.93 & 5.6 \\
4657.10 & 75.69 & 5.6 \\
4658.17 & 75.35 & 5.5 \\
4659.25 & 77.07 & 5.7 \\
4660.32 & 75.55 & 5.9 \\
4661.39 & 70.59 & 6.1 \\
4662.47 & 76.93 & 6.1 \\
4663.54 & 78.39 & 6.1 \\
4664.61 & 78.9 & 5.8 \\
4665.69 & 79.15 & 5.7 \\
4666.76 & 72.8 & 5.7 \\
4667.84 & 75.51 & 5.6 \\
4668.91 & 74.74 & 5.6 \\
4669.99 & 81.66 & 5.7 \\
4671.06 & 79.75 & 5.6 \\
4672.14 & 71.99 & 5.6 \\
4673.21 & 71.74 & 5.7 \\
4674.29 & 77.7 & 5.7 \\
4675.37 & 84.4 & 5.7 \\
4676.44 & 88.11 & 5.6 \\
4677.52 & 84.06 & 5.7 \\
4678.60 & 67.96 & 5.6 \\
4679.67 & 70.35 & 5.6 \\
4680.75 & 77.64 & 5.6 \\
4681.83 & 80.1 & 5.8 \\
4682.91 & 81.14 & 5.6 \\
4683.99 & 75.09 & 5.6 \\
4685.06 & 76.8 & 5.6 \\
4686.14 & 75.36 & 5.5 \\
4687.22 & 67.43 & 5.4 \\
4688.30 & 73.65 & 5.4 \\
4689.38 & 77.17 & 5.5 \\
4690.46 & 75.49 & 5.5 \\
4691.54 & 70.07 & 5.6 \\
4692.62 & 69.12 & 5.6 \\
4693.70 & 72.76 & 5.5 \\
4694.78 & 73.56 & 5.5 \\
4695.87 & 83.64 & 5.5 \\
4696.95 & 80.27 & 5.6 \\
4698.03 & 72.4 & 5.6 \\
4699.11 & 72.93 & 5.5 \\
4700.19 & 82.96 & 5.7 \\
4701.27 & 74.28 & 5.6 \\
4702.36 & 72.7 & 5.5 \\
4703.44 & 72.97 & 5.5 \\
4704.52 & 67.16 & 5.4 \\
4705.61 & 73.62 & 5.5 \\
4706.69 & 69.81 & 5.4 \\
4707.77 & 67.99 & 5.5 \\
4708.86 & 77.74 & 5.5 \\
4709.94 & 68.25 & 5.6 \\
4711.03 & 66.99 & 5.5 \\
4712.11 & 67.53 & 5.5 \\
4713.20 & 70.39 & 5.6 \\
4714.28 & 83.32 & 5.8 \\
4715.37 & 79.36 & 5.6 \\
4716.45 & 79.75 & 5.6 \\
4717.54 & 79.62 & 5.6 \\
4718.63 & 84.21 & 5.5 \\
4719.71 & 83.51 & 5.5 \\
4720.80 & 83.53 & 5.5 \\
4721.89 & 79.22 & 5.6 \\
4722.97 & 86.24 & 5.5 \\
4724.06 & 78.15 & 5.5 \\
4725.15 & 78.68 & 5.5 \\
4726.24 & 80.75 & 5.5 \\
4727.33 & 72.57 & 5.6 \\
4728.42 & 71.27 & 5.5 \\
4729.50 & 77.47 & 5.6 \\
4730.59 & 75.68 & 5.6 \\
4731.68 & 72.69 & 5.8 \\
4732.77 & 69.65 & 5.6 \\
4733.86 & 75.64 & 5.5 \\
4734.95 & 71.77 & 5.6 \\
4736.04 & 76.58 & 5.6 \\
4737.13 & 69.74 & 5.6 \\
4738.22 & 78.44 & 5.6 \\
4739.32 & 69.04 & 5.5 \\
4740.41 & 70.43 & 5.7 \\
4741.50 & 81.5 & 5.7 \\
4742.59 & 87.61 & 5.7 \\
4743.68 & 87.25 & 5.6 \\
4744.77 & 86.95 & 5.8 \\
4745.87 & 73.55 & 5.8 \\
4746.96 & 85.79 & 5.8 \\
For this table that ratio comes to 1.35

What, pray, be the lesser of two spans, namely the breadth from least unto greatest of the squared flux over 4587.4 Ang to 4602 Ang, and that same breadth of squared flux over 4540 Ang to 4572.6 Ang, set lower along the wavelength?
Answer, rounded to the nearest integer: 2208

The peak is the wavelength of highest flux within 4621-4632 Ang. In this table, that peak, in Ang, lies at 4627.17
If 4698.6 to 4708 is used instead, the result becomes 4700.19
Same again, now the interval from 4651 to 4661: 4654.96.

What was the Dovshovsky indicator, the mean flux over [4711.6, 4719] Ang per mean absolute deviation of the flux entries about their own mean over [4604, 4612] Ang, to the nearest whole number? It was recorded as 21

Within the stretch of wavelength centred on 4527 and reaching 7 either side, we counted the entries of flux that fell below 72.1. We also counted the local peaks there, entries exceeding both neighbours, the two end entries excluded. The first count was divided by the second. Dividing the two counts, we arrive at 3.0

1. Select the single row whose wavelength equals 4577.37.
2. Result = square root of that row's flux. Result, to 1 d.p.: 8.3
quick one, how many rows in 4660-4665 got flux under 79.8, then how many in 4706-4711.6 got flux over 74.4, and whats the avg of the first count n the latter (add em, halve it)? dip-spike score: 3.0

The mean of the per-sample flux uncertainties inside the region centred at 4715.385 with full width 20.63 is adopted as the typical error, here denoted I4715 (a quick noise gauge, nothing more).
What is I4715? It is 5.54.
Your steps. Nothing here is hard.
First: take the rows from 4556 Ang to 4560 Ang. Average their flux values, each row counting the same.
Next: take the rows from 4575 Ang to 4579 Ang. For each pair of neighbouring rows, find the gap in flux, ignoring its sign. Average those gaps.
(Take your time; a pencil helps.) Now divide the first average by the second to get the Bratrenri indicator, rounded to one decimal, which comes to 11.6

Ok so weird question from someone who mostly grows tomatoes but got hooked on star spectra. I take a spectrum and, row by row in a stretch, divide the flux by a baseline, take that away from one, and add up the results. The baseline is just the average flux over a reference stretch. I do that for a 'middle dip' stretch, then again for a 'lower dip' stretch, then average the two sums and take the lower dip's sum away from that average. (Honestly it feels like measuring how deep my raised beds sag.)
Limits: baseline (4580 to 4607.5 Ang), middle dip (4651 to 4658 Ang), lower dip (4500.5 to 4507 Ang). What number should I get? 0.15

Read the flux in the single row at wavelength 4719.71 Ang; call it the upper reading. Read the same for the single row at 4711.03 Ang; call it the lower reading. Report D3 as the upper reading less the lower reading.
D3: 17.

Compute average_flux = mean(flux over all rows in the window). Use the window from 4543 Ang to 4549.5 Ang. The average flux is 71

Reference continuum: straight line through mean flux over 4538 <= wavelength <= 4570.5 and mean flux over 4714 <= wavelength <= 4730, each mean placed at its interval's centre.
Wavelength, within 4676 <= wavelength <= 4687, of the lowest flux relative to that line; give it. 4678.60 Ang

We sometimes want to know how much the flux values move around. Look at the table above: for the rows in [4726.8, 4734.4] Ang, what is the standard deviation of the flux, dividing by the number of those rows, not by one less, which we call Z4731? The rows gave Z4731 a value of 2.6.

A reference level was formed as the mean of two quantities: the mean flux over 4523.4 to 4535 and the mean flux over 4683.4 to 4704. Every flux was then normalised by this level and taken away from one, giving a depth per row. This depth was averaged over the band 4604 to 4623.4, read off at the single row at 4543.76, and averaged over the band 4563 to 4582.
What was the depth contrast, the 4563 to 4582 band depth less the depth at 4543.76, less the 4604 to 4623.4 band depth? 0.18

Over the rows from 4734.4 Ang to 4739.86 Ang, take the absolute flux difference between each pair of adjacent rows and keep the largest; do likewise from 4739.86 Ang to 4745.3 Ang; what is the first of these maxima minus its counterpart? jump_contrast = -1.7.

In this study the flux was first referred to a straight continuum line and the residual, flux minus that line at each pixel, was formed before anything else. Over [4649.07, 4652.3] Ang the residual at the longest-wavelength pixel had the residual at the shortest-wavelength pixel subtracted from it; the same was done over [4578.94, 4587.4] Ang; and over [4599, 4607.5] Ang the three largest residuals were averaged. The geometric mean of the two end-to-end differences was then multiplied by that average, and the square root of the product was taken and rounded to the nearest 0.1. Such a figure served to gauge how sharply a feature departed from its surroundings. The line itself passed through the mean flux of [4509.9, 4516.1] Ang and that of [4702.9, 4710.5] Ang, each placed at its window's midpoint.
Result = 5.2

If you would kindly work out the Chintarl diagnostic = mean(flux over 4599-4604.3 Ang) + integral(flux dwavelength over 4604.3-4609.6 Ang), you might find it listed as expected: 512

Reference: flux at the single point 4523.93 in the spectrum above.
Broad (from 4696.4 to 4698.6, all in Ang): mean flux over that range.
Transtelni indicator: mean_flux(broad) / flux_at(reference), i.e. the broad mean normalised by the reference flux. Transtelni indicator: 1.07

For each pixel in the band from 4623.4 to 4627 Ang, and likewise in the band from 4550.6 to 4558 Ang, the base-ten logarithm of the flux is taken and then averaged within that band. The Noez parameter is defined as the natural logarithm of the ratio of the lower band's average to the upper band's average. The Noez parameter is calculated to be -0.021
